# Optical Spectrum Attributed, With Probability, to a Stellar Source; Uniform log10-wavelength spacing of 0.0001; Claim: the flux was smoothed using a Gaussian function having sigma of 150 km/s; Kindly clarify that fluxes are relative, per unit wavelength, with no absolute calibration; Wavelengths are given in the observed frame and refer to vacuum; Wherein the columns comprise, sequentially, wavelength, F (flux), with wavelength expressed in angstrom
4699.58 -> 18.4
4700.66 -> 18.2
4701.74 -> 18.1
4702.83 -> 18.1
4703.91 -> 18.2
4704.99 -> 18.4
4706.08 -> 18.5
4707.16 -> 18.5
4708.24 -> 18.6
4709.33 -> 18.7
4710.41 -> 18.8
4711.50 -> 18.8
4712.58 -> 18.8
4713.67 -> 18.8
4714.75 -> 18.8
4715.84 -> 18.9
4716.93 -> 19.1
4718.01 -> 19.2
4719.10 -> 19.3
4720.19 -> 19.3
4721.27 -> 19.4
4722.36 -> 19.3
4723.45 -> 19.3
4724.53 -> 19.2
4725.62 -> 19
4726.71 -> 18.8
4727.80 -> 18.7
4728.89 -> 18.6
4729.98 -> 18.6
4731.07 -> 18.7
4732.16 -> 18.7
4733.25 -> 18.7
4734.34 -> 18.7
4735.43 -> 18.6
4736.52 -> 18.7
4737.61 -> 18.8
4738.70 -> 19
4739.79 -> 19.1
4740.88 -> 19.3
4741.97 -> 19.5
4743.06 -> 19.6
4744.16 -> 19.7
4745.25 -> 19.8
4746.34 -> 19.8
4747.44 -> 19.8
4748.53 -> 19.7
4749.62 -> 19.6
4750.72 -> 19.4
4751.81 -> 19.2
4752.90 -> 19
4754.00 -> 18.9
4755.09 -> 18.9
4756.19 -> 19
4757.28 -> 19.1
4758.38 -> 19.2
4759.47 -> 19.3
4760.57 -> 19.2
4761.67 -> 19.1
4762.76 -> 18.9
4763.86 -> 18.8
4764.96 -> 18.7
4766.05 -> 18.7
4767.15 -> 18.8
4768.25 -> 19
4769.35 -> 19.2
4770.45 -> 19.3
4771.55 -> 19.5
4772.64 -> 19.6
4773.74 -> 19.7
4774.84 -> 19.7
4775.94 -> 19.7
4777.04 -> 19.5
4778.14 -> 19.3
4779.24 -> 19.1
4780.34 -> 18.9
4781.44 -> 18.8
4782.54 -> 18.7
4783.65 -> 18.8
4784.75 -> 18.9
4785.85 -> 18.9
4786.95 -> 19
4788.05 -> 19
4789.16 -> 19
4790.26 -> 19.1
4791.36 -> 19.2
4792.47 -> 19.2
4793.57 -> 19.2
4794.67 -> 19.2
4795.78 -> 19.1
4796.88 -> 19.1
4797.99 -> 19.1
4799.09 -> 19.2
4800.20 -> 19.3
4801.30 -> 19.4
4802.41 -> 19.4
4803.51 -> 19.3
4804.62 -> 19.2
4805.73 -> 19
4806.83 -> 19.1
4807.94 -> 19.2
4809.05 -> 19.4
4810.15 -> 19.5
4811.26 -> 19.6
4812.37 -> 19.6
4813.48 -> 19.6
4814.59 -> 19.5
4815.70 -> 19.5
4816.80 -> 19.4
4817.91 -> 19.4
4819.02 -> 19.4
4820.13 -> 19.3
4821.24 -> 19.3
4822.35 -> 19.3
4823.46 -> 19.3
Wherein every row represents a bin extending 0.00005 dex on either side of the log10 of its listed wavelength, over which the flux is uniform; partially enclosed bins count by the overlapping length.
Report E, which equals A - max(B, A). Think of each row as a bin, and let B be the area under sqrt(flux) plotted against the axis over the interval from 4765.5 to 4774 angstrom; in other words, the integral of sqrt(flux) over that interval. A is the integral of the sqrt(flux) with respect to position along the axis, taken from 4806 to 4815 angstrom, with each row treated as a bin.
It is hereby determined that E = 0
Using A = 39.7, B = 37.3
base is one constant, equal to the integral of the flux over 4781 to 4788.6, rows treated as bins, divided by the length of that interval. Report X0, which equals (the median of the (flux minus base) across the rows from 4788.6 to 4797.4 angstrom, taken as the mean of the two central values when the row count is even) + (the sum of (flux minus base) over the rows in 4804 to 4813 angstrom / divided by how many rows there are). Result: 0.7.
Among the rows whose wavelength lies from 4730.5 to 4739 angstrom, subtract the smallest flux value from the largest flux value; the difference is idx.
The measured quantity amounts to 0.40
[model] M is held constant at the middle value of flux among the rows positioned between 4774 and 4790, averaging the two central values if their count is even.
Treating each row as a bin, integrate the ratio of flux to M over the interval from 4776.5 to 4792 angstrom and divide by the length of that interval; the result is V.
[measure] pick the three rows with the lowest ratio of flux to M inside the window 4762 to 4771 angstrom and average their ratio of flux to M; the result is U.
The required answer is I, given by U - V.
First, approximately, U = 0.99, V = 1.00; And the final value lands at -0.01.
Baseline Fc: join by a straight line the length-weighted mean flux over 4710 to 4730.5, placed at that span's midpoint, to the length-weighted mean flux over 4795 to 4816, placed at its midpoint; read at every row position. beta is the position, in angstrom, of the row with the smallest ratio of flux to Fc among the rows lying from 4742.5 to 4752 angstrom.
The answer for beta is 4751.81 angstrom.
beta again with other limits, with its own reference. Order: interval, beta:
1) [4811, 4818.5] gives 4817.91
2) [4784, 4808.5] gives 4785.85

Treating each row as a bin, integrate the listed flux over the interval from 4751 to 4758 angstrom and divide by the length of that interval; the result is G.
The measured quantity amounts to 19.0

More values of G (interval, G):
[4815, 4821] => 19.4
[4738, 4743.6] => 19.3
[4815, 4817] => 19.5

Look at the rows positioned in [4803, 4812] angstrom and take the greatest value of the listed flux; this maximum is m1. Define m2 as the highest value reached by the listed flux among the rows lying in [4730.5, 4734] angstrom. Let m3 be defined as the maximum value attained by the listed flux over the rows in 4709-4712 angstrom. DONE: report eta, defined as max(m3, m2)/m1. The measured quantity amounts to 0.959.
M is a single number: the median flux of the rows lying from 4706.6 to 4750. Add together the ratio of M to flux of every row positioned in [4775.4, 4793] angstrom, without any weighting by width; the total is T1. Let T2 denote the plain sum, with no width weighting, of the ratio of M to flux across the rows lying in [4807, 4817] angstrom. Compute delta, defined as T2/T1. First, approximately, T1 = 15.9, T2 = 8.8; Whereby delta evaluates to 0.55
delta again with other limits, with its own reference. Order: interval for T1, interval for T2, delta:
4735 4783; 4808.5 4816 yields 0.16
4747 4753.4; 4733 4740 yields 1.21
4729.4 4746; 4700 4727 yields 1.69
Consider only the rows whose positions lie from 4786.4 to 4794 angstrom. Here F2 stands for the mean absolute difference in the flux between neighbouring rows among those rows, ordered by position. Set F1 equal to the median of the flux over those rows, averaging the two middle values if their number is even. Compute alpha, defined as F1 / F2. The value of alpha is 573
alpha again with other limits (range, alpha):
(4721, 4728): 165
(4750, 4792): 176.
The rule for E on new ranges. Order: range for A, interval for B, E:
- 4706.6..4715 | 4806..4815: -3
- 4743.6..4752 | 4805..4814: -2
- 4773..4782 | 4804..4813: 0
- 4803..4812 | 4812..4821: 0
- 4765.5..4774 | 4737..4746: -2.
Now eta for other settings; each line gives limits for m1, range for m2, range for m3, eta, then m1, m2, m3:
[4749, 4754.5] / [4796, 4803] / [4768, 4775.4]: 1.005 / 19.6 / 19.4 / 19.7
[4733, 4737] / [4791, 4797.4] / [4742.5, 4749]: 1.059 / 18.7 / 19.2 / 19.8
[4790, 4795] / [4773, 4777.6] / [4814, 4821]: 1.026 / 19.2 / 19.7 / 19.5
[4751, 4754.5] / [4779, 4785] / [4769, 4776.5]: 1.026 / 19.2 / 19.1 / 19.7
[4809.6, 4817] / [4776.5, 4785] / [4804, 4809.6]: 0.995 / 19.6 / 19.5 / 19.4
